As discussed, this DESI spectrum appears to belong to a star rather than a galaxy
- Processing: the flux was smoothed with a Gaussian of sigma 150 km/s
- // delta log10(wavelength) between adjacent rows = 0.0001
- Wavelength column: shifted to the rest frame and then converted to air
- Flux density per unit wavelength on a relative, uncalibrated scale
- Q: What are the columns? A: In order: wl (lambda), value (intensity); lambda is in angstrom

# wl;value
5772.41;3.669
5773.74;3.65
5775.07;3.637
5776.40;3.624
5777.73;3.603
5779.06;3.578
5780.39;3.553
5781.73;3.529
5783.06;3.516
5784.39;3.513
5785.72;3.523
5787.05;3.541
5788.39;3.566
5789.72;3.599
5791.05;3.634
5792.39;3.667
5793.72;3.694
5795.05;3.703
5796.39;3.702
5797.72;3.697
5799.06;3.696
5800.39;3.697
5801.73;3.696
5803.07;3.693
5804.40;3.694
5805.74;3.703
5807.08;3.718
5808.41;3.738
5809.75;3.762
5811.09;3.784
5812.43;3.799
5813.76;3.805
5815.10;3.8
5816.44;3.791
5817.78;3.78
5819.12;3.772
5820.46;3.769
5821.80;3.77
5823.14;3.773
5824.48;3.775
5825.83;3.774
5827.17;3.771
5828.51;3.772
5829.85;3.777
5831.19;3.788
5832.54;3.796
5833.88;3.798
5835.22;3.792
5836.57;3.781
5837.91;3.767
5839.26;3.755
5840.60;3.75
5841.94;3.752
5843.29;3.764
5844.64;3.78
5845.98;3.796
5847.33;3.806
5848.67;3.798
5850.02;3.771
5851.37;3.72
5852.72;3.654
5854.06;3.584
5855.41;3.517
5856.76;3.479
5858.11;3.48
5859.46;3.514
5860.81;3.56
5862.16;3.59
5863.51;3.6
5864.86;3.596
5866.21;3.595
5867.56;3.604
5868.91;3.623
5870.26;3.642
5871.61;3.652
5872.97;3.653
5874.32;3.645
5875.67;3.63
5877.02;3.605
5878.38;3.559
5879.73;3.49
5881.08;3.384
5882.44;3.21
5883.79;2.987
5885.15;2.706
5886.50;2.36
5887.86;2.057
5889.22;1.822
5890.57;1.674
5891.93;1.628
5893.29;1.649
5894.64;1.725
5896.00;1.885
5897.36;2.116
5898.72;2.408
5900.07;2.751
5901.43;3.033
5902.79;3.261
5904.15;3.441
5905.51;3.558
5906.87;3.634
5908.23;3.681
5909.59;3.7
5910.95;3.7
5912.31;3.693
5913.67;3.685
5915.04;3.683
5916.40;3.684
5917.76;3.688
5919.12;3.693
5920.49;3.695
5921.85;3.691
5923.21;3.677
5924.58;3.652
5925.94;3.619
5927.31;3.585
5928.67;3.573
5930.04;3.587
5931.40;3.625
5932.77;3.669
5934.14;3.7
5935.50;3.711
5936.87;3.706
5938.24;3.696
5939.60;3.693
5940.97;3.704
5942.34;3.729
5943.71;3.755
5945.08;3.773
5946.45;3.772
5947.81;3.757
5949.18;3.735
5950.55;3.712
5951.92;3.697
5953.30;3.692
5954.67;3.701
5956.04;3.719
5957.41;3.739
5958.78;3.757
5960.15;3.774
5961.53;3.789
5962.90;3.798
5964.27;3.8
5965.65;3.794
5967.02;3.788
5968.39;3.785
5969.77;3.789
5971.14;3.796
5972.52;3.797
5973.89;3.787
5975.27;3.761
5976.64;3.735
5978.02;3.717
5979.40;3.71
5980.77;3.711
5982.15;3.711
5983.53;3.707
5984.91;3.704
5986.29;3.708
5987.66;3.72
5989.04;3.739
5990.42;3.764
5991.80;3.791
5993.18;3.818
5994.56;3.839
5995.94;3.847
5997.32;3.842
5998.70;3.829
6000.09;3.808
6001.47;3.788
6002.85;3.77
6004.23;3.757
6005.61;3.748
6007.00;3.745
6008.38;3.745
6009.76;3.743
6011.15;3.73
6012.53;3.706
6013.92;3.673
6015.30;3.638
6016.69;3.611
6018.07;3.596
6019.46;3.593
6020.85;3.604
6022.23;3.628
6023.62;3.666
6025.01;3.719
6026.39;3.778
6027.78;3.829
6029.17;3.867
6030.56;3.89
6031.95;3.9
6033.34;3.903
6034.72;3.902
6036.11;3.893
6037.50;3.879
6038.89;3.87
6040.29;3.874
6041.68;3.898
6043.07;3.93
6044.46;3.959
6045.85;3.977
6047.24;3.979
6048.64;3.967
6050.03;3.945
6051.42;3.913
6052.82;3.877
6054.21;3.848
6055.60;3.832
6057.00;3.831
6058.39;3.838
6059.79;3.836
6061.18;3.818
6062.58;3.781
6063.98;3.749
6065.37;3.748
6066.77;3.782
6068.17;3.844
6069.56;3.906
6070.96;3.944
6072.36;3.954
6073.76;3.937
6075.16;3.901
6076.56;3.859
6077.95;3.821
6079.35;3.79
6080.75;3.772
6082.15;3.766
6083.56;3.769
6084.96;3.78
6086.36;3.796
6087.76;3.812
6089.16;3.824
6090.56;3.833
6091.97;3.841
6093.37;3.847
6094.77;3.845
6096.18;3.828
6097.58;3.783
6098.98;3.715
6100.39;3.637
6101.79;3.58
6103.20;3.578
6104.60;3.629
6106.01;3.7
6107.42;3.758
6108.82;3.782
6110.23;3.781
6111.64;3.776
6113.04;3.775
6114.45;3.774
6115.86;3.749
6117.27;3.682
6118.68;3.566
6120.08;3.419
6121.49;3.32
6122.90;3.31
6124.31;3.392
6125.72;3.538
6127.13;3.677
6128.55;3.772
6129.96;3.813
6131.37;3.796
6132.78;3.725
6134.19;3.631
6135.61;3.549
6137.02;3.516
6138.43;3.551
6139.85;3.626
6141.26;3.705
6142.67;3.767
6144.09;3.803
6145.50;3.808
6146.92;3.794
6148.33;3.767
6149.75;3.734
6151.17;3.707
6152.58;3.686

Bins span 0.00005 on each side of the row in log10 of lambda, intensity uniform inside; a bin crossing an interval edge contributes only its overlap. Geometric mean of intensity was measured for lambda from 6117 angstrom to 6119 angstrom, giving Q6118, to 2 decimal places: 3.62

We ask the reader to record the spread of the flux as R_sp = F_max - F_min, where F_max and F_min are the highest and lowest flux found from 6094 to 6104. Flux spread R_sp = 0.27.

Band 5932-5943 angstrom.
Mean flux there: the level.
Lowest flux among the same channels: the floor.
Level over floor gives 1.01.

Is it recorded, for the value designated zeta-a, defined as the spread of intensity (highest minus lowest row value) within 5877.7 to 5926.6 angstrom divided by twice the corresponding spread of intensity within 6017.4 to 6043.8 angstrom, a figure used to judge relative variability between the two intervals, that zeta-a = 3.1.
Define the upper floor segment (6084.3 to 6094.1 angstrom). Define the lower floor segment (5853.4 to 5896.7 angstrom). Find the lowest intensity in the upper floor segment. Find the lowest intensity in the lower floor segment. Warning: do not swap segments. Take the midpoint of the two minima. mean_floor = 2.70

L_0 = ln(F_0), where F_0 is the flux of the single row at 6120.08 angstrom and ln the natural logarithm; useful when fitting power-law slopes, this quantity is 1.23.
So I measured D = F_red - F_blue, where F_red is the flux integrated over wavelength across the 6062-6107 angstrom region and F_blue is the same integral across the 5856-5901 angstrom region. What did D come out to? 36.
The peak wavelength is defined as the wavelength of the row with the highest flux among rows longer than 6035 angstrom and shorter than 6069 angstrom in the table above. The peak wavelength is 6047.24 angstrom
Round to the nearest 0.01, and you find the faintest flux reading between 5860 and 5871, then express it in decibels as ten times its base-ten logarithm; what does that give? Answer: 5.51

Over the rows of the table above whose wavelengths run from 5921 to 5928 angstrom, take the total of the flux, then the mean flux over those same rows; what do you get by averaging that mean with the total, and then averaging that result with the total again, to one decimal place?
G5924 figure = 14.6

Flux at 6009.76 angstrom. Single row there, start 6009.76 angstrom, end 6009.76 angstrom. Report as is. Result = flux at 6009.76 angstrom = 3.743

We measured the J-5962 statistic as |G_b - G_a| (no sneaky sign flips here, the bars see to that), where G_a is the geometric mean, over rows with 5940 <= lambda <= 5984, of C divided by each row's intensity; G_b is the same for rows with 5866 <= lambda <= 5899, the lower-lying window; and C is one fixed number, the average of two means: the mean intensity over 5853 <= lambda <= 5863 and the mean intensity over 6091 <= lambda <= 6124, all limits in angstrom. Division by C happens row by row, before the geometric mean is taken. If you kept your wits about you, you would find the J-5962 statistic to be 0.36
